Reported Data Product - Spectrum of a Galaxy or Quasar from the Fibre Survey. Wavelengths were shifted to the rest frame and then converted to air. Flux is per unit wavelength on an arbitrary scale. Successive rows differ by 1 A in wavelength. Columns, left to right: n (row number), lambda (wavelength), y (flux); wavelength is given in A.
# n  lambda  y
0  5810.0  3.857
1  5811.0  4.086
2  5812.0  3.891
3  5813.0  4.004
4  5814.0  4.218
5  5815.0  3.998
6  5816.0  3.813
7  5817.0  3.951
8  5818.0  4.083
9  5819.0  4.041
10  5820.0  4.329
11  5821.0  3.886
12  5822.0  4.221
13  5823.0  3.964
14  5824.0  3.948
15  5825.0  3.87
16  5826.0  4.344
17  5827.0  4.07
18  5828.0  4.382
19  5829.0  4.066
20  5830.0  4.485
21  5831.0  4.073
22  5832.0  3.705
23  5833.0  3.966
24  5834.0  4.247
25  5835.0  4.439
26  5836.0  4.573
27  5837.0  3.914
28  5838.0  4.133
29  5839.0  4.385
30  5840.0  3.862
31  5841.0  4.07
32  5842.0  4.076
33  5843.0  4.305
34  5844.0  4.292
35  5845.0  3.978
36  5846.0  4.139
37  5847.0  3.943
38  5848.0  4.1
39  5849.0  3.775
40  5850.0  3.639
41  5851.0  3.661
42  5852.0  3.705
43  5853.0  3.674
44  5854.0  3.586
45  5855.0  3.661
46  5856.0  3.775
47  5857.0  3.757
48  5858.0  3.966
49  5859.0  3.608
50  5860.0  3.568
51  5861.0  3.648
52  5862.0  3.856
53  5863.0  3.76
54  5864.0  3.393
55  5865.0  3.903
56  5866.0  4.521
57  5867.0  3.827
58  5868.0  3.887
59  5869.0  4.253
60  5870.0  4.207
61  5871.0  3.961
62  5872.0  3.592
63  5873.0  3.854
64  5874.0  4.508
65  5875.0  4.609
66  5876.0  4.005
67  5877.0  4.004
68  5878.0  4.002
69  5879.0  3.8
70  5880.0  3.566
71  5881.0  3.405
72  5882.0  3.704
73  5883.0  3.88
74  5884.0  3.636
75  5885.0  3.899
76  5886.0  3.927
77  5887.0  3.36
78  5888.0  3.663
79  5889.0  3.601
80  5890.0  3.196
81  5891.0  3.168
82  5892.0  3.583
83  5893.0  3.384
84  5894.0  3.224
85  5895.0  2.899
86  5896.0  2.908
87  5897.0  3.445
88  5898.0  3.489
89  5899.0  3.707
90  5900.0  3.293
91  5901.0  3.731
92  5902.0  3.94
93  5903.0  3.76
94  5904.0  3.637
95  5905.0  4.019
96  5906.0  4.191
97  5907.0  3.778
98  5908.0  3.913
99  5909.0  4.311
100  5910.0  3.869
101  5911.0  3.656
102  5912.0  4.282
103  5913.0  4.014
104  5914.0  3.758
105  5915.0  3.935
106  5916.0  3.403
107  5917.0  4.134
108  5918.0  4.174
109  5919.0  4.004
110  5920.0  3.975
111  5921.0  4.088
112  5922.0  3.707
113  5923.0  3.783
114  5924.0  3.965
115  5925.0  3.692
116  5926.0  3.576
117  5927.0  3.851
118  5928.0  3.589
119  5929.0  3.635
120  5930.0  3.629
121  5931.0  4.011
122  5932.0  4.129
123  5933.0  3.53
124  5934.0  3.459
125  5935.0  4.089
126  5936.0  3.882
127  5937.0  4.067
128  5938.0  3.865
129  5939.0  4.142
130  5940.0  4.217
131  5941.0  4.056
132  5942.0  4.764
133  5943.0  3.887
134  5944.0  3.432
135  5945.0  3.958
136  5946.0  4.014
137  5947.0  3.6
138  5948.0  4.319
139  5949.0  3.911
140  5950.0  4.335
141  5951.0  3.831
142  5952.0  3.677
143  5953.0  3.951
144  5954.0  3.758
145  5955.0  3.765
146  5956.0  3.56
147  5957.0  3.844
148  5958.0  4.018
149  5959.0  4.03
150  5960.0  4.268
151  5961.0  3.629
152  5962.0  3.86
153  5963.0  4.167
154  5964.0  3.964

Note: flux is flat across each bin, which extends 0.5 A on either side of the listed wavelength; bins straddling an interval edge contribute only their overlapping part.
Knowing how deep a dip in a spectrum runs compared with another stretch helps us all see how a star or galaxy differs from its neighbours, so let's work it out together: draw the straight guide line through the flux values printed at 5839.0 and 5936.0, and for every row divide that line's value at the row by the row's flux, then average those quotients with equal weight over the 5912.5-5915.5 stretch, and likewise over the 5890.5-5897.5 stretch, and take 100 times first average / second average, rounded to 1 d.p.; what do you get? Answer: 80.3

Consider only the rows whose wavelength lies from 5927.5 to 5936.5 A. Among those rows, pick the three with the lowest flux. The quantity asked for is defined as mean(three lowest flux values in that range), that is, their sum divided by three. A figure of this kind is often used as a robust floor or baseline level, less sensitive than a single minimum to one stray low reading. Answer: 3.53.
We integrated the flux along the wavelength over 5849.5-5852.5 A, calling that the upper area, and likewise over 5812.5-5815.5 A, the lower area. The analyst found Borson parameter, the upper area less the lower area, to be -1.2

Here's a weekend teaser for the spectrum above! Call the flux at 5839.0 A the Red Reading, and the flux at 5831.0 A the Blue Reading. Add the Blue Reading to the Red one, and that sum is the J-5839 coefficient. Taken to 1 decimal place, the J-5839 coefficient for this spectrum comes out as 8.5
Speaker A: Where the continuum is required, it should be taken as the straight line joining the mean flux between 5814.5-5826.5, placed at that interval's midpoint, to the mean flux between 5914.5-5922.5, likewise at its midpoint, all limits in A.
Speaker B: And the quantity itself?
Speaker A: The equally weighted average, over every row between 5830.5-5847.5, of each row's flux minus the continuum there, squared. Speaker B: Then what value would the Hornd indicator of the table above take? 0.060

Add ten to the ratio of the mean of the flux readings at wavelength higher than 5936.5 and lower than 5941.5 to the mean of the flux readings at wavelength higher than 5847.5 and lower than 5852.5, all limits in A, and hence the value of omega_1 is 11.1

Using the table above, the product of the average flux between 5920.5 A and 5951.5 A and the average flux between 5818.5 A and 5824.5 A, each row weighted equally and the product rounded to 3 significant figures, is 15.9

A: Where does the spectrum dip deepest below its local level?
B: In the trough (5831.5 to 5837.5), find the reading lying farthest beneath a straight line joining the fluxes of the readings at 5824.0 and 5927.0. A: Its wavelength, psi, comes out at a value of 5832.0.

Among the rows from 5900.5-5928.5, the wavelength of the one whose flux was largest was 5909.0 A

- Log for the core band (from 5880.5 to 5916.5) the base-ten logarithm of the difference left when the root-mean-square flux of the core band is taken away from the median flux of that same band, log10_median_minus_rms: -1.88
